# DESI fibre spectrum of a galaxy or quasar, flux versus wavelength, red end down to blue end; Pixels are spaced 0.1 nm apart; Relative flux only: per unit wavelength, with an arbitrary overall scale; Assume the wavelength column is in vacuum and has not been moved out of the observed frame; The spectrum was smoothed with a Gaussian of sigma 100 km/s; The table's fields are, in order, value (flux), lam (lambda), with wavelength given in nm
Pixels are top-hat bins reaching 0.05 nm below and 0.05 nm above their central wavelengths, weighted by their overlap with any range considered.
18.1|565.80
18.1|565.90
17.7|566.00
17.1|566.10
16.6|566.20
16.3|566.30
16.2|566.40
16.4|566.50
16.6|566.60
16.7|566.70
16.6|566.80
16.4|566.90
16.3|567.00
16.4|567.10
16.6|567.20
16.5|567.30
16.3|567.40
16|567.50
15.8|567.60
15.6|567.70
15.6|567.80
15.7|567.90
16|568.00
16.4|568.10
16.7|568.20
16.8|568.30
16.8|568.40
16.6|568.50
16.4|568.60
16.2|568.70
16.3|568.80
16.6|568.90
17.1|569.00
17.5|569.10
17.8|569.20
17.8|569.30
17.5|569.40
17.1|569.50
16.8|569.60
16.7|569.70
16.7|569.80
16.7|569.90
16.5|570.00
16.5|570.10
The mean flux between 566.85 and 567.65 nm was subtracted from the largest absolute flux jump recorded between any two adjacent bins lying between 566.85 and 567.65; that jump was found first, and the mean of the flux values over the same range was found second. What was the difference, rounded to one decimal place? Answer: -16.0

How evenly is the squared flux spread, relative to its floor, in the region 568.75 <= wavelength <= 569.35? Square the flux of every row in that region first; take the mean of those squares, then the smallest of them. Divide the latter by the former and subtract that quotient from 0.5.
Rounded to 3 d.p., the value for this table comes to -0.399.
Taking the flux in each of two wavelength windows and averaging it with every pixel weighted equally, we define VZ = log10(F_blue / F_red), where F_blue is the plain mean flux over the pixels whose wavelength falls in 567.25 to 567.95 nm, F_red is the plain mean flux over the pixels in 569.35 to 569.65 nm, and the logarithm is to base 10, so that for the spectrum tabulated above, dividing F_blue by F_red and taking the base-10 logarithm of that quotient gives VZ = -0.03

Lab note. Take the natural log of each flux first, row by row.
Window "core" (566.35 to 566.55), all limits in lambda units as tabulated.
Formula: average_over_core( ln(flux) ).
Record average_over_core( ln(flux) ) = 2.79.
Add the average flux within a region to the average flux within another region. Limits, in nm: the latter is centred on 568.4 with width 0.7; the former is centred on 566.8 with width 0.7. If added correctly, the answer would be 33.0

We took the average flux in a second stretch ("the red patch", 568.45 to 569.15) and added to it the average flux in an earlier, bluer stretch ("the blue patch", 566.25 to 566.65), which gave 33.0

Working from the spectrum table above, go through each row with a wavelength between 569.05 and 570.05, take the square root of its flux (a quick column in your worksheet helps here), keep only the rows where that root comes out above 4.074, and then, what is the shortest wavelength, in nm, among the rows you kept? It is 569.10 nm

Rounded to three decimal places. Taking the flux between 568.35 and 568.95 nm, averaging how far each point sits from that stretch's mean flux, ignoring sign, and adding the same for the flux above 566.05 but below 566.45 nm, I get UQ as 0.483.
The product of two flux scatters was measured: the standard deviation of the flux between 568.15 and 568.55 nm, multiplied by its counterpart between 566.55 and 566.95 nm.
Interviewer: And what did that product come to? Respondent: 0.01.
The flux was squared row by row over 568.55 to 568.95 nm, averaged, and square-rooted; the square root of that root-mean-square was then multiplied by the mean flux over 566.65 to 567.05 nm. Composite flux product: 66.8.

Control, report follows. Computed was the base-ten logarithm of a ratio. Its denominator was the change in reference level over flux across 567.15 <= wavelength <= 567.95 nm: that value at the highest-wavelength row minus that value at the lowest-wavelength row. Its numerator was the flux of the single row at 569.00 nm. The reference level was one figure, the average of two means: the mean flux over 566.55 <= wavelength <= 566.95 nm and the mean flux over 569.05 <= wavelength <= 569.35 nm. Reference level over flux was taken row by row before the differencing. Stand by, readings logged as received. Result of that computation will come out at 2.5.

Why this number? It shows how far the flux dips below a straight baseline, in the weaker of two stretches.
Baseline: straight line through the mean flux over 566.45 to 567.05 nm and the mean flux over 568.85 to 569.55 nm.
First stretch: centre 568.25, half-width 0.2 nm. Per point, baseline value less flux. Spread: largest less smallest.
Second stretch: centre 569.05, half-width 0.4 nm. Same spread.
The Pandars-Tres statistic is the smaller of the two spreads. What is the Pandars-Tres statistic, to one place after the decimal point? 0.3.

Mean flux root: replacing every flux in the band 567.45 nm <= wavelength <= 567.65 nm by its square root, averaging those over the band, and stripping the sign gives 3.99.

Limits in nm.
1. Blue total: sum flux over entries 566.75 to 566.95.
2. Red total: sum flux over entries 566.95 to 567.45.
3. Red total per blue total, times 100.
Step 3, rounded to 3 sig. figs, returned 249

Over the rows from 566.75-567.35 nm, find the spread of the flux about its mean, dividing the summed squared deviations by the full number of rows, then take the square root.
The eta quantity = 0.11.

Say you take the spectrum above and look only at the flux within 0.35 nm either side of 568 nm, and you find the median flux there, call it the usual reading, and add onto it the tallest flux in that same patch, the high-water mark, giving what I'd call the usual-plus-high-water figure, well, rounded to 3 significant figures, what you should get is 32.8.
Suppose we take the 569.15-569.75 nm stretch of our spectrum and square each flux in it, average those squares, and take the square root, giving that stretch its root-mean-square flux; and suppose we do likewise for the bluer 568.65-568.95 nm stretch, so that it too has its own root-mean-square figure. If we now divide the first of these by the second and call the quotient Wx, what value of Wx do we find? 1.06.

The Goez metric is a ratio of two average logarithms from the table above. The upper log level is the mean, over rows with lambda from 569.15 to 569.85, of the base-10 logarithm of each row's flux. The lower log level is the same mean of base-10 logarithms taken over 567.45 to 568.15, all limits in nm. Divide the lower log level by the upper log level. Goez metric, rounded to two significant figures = 0.97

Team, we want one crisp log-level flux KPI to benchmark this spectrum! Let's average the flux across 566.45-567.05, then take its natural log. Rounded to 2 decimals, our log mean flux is 2.80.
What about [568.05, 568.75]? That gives 2.81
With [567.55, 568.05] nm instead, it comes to 2.76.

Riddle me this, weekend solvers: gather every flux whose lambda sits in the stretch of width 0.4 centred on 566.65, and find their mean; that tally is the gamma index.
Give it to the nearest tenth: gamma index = 16.6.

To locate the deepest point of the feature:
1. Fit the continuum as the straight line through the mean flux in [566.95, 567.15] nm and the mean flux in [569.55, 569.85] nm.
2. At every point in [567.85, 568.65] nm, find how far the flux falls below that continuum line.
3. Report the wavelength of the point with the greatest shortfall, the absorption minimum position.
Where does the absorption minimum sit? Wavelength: 567.90 nm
